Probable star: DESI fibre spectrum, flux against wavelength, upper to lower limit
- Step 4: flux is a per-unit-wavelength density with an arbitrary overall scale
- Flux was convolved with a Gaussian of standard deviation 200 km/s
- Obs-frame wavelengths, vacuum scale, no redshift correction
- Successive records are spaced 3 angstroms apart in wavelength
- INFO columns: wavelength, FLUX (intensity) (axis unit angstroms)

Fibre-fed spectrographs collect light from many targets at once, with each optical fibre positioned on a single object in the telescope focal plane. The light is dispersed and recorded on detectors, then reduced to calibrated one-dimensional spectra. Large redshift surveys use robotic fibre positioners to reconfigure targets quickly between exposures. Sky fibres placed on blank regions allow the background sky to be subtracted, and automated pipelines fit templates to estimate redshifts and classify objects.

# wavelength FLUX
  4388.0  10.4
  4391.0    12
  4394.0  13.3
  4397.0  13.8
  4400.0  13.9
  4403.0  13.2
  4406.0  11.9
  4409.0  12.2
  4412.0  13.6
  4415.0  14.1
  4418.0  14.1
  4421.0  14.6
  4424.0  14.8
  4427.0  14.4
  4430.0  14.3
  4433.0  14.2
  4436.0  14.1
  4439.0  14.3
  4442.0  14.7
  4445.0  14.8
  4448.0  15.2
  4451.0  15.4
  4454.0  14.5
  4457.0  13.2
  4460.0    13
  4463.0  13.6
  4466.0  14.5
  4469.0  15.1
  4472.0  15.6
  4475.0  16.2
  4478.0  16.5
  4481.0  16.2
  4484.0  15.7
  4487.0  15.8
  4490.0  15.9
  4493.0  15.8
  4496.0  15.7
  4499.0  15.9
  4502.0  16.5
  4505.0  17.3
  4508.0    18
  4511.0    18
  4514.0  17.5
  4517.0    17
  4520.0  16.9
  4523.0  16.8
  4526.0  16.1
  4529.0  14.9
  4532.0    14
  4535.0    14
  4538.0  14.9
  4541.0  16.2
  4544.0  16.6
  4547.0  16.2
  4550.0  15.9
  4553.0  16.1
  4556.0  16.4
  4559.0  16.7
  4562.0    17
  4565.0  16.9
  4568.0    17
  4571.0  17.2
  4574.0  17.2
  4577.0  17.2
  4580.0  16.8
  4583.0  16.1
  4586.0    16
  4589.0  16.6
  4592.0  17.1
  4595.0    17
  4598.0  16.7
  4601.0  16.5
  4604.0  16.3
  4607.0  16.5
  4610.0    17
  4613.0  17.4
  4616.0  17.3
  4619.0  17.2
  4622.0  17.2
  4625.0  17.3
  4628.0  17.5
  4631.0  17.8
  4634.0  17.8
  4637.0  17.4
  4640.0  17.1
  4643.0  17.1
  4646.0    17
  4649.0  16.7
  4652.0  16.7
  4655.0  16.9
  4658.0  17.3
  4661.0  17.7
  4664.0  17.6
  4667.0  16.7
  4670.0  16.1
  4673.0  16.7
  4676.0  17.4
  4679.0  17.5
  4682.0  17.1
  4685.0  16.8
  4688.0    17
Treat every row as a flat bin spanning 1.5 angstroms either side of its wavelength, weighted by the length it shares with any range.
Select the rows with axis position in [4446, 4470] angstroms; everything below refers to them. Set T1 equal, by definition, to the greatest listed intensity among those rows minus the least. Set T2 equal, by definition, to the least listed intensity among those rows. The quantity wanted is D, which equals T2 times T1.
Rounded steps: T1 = 2.4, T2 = 13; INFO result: 31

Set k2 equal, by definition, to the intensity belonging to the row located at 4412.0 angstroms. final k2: 13.6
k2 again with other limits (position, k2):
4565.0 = 16.9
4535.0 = 14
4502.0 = 16.5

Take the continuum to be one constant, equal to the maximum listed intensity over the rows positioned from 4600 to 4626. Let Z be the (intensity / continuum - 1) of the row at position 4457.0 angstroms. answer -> -0.241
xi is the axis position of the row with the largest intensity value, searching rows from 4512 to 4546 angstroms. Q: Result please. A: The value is 4514.0 angstroms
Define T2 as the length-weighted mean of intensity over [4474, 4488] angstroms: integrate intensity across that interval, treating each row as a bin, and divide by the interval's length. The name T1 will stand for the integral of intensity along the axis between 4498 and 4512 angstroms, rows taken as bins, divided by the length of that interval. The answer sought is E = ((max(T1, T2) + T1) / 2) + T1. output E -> 34.3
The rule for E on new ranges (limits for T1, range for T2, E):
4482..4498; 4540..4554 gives 31.8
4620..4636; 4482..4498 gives 35.0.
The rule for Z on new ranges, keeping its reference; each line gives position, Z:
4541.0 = -0.069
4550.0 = -0.086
